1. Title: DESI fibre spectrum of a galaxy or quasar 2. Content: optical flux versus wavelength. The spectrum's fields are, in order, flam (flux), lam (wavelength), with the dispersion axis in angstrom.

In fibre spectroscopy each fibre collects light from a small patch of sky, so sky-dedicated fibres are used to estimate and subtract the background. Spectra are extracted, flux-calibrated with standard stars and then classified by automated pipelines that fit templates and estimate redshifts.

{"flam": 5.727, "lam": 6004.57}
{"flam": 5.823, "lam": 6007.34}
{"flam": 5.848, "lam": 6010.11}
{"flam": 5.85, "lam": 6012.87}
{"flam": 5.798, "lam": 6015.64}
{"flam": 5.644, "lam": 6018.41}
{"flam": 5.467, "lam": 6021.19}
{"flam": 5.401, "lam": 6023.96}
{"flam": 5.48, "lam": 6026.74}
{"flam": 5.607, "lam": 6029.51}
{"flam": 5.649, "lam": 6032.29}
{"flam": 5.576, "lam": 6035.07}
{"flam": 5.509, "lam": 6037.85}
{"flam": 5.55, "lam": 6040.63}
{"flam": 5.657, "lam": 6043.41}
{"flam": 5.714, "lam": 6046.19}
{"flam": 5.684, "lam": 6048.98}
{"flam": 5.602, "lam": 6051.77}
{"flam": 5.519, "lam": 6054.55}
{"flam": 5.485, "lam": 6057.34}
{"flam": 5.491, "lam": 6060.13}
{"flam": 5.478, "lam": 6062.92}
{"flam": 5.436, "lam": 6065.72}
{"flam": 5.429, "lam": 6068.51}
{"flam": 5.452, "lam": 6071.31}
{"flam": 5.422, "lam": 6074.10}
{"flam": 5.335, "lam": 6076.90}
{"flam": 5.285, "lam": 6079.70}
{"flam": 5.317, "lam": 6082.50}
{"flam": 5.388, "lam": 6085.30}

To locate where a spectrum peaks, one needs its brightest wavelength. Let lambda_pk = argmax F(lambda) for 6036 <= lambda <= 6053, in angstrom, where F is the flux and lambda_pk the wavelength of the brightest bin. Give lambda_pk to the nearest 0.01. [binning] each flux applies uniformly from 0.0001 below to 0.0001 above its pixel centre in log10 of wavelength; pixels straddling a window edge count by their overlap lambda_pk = 6046.19 angstrom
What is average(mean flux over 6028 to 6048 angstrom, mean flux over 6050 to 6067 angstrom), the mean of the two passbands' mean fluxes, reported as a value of 5.56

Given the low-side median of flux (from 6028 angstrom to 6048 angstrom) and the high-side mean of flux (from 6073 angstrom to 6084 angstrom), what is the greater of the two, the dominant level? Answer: 5.61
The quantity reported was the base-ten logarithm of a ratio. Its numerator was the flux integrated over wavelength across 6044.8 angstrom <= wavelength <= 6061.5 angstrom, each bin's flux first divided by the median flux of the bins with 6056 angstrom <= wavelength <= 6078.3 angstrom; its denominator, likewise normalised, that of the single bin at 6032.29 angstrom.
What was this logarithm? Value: 1.22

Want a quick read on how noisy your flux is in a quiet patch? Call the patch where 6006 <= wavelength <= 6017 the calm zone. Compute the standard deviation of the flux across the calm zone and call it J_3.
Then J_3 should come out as 0.02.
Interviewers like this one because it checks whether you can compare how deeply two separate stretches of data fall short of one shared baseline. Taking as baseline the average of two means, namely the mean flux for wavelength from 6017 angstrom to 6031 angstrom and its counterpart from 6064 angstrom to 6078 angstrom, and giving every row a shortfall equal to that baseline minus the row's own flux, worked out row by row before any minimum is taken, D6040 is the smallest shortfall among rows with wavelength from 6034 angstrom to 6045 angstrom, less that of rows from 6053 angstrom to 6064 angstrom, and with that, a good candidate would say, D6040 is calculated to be -0.14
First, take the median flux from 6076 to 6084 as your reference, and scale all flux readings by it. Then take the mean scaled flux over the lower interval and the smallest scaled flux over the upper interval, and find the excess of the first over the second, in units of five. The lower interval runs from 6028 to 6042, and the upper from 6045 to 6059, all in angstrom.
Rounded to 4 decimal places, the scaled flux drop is 0.0035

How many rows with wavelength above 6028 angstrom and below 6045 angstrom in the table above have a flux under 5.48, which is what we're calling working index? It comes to 0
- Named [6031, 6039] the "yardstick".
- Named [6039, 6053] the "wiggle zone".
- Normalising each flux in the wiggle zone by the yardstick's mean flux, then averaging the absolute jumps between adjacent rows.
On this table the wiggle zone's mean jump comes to 0.012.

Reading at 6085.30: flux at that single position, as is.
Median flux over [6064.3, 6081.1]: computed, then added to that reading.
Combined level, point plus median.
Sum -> 10.8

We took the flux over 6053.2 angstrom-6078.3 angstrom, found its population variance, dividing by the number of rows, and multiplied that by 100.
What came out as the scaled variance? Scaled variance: 0.26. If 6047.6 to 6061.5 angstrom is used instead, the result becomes 0.58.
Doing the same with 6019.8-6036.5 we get 0.76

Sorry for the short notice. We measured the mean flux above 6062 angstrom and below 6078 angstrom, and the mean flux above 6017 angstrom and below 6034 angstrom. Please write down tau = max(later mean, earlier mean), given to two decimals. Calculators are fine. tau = 5.54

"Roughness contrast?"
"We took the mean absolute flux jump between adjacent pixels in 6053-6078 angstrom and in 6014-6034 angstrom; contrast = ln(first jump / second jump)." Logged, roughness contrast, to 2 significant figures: -1.3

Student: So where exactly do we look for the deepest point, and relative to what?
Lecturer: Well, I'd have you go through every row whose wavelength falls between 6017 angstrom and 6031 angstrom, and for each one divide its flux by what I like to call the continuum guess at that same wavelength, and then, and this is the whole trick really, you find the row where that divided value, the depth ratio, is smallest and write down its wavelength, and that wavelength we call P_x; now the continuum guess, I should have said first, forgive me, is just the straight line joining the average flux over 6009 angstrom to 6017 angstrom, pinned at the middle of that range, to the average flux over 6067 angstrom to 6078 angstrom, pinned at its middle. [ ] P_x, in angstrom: 6023.96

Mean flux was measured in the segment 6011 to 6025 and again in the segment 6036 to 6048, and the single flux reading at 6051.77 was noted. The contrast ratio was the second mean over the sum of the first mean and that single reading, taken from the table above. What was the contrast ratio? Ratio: 0.499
